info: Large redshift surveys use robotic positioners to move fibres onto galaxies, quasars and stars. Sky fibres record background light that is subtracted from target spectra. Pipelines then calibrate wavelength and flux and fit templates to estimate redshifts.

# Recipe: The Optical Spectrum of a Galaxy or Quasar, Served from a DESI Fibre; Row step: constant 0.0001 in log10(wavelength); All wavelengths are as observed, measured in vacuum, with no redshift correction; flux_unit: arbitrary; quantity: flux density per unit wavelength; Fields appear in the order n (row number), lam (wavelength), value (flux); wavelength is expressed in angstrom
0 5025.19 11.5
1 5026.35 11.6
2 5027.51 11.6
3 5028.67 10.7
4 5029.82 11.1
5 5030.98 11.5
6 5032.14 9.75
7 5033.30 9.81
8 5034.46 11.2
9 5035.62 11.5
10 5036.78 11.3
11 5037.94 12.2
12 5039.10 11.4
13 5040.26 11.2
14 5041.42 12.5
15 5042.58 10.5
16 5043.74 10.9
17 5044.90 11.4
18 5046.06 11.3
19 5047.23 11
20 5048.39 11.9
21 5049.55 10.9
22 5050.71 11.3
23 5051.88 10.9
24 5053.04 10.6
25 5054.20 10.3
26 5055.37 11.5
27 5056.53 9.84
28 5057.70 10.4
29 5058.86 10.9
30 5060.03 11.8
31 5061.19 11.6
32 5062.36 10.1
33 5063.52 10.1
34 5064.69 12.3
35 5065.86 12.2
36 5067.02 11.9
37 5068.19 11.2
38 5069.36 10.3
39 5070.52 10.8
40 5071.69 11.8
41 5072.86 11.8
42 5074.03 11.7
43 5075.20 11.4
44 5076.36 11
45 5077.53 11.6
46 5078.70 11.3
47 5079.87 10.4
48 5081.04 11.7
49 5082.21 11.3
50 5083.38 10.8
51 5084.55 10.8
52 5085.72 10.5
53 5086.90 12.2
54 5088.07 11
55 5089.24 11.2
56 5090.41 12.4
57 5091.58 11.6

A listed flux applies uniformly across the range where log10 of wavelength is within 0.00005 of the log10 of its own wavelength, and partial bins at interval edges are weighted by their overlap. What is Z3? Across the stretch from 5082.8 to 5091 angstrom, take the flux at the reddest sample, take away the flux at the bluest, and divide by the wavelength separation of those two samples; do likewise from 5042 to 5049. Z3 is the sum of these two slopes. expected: 0.47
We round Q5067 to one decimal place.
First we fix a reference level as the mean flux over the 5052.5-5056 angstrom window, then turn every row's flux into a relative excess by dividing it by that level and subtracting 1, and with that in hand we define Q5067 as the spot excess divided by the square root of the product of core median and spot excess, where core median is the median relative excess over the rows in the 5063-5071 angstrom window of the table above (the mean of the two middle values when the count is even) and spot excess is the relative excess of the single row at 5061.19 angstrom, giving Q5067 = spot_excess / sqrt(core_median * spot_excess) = 1.4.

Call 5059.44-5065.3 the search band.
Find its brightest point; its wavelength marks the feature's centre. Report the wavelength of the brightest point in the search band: 5064.69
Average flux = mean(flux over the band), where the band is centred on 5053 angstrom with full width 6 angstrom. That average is 10.9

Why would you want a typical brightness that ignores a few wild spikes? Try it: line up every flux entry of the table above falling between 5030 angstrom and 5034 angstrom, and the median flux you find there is 9.8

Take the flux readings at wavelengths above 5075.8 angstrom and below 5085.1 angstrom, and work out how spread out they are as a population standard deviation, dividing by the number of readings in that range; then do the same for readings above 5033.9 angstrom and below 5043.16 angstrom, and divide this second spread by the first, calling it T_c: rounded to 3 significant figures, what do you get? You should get 1.41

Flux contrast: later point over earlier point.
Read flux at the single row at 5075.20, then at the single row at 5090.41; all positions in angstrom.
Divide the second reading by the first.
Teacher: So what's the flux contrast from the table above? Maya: 1.09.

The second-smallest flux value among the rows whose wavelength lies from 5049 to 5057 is 10.3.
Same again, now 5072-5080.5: 11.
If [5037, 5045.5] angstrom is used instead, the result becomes 10.9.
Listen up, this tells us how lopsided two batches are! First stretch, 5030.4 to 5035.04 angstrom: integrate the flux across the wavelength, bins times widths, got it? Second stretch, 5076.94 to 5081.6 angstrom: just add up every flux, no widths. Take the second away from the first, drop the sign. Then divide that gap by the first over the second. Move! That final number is 3.6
